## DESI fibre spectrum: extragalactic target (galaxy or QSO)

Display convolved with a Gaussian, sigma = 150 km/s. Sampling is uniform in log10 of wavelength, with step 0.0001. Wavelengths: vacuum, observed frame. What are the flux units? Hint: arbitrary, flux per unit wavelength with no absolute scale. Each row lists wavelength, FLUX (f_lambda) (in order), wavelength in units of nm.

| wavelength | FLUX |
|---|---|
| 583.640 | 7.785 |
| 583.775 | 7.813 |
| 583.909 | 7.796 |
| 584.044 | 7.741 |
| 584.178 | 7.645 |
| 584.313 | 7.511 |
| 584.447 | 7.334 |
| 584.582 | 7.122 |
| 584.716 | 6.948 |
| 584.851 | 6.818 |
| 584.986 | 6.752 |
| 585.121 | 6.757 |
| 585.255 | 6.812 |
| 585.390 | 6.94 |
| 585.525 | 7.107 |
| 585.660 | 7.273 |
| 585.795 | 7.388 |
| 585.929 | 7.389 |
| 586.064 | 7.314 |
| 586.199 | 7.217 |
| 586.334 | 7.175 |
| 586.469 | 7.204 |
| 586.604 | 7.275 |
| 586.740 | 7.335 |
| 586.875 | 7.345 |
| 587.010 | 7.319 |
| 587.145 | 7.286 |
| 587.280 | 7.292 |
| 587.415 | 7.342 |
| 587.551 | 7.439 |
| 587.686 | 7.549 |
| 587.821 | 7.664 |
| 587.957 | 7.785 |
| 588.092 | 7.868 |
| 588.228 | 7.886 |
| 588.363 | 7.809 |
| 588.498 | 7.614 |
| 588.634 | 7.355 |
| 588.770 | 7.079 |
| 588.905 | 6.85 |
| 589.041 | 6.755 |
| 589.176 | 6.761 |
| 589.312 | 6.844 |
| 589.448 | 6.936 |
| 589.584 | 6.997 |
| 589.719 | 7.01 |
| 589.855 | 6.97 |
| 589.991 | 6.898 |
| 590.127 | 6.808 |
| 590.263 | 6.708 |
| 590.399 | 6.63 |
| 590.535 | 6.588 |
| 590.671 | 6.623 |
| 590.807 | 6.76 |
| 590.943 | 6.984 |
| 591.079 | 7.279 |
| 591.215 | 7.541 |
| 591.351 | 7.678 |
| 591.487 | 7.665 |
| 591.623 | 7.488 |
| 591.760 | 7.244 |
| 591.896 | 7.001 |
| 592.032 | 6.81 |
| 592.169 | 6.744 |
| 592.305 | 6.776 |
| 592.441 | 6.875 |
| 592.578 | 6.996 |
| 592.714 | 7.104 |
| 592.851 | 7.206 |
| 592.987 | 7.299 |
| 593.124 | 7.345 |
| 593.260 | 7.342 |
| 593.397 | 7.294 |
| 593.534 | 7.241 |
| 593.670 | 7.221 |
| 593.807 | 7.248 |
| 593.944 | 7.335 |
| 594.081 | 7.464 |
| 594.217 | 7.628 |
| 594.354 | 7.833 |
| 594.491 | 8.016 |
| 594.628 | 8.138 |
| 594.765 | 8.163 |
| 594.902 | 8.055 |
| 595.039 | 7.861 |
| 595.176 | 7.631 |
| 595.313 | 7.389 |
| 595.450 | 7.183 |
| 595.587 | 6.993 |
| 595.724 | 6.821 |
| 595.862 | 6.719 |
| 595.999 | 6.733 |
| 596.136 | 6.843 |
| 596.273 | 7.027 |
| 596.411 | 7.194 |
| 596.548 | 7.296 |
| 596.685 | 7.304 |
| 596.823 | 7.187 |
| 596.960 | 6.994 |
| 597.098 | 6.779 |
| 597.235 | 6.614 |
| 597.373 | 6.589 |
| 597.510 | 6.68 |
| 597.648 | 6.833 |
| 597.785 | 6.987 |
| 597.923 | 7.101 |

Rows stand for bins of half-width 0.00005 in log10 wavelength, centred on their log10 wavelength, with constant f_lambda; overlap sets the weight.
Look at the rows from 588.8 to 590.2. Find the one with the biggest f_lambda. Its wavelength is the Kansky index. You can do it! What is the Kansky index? 589.719 nm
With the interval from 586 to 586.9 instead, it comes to 586.875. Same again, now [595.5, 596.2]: 595.587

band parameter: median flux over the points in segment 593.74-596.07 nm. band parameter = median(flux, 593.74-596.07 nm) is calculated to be 7.46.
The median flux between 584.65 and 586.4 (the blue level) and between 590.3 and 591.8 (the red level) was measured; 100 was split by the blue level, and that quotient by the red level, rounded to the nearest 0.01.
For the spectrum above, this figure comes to 1.94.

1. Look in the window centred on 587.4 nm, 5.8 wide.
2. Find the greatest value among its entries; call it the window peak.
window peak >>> 7.886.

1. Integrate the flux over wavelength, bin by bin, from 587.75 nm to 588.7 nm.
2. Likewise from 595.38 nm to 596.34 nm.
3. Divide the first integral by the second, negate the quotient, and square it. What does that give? 1.22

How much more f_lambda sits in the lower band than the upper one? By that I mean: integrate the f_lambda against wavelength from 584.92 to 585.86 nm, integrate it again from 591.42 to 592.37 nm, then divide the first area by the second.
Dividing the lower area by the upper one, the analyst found 0.98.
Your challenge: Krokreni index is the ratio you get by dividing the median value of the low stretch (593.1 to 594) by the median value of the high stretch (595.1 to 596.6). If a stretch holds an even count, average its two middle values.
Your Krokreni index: 1.038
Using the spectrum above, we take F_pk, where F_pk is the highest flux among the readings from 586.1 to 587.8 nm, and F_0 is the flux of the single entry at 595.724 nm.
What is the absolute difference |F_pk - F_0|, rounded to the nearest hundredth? 0.73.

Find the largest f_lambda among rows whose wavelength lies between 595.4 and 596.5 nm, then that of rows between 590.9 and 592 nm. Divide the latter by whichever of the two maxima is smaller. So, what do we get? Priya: 1.07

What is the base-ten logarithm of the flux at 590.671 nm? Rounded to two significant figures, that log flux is 0.82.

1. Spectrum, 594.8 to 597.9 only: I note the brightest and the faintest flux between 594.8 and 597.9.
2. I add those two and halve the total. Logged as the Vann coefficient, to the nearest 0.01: 7.32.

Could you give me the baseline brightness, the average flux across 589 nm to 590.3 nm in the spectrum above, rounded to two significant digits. 6.9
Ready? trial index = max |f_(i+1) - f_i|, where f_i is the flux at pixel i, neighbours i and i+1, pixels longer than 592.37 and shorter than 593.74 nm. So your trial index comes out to 0.12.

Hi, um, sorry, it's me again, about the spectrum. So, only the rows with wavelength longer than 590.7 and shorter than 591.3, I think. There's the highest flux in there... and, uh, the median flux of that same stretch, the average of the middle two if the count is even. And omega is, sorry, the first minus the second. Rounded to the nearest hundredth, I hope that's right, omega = 0.41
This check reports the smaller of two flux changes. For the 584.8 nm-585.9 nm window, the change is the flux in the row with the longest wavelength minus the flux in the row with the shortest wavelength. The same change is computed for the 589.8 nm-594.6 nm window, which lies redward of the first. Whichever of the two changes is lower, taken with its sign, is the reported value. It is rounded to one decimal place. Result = 0.6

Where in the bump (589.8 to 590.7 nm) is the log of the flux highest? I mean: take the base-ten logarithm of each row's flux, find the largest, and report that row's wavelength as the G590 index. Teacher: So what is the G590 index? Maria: 589.855 nm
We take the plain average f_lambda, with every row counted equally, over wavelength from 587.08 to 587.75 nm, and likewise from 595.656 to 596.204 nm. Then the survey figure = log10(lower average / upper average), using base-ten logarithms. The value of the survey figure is 0.037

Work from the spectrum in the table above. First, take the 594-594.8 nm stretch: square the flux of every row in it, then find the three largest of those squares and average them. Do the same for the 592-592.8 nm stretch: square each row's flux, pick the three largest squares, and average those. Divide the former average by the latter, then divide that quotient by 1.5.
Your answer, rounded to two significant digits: 0.90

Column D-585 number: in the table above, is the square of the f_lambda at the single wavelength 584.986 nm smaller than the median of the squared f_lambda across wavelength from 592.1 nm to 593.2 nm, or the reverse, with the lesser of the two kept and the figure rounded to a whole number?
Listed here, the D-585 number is 46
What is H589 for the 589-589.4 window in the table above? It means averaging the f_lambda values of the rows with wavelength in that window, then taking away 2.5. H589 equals 4.3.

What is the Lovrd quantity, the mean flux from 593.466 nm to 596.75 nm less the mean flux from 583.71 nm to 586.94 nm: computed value 0.1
